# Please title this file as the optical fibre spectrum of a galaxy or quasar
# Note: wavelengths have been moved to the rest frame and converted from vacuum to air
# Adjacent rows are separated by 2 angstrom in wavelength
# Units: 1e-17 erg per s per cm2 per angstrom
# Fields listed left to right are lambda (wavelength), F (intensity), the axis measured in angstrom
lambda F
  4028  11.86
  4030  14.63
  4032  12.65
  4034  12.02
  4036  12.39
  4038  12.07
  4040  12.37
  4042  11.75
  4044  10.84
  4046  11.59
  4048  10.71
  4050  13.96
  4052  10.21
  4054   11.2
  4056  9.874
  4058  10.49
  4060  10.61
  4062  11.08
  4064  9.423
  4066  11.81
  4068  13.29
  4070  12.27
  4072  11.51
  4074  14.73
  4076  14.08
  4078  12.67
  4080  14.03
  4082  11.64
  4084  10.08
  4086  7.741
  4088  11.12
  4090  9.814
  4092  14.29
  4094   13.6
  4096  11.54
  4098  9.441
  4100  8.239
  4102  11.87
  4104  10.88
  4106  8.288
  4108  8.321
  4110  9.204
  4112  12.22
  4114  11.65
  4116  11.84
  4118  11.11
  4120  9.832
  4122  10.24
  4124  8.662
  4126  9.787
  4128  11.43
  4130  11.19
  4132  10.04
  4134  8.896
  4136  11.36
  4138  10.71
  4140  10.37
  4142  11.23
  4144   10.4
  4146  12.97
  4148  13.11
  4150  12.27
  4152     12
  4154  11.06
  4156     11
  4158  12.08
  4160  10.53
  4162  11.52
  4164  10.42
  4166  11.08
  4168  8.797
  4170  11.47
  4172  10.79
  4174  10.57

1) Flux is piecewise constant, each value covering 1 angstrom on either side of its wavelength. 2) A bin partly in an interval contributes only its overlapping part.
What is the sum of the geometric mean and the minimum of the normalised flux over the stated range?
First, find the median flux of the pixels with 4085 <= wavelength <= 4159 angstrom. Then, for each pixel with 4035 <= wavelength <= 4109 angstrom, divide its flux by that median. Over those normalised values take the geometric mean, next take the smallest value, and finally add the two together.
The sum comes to 1.71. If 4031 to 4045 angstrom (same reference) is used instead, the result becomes 2.07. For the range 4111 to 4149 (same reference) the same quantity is 1.76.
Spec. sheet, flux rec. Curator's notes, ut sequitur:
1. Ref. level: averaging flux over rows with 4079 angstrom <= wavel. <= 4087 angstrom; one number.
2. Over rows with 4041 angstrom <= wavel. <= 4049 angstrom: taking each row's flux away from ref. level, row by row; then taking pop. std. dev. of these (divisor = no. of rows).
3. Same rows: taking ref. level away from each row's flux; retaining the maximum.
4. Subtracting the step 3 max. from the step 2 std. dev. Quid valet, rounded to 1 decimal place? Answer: -0.4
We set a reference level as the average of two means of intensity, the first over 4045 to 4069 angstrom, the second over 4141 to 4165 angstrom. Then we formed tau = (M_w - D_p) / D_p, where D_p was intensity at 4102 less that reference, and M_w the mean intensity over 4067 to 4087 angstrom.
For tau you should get 23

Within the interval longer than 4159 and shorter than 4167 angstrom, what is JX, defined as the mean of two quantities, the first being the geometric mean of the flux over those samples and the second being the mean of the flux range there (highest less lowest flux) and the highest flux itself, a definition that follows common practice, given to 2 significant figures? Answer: 8.6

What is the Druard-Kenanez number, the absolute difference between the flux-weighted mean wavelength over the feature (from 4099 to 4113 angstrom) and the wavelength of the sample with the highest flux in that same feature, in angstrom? 5.9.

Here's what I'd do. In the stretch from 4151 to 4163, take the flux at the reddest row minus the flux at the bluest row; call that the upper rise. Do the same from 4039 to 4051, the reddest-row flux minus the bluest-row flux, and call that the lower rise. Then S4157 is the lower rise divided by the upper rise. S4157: -3.3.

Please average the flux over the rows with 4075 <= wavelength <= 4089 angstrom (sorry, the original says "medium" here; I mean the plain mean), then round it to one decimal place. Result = 11.6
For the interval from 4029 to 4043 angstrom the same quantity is 12.6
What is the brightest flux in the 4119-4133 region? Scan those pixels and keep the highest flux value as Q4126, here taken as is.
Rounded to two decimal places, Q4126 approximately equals 11.43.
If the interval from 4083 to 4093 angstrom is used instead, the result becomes 14.29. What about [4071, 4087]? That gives 14.73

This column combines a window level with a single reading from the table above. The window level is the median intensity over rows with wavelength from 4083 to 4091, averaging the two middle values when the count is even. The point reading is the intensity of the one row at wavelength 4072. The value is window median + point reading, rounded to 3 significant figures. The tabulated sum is 21.5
